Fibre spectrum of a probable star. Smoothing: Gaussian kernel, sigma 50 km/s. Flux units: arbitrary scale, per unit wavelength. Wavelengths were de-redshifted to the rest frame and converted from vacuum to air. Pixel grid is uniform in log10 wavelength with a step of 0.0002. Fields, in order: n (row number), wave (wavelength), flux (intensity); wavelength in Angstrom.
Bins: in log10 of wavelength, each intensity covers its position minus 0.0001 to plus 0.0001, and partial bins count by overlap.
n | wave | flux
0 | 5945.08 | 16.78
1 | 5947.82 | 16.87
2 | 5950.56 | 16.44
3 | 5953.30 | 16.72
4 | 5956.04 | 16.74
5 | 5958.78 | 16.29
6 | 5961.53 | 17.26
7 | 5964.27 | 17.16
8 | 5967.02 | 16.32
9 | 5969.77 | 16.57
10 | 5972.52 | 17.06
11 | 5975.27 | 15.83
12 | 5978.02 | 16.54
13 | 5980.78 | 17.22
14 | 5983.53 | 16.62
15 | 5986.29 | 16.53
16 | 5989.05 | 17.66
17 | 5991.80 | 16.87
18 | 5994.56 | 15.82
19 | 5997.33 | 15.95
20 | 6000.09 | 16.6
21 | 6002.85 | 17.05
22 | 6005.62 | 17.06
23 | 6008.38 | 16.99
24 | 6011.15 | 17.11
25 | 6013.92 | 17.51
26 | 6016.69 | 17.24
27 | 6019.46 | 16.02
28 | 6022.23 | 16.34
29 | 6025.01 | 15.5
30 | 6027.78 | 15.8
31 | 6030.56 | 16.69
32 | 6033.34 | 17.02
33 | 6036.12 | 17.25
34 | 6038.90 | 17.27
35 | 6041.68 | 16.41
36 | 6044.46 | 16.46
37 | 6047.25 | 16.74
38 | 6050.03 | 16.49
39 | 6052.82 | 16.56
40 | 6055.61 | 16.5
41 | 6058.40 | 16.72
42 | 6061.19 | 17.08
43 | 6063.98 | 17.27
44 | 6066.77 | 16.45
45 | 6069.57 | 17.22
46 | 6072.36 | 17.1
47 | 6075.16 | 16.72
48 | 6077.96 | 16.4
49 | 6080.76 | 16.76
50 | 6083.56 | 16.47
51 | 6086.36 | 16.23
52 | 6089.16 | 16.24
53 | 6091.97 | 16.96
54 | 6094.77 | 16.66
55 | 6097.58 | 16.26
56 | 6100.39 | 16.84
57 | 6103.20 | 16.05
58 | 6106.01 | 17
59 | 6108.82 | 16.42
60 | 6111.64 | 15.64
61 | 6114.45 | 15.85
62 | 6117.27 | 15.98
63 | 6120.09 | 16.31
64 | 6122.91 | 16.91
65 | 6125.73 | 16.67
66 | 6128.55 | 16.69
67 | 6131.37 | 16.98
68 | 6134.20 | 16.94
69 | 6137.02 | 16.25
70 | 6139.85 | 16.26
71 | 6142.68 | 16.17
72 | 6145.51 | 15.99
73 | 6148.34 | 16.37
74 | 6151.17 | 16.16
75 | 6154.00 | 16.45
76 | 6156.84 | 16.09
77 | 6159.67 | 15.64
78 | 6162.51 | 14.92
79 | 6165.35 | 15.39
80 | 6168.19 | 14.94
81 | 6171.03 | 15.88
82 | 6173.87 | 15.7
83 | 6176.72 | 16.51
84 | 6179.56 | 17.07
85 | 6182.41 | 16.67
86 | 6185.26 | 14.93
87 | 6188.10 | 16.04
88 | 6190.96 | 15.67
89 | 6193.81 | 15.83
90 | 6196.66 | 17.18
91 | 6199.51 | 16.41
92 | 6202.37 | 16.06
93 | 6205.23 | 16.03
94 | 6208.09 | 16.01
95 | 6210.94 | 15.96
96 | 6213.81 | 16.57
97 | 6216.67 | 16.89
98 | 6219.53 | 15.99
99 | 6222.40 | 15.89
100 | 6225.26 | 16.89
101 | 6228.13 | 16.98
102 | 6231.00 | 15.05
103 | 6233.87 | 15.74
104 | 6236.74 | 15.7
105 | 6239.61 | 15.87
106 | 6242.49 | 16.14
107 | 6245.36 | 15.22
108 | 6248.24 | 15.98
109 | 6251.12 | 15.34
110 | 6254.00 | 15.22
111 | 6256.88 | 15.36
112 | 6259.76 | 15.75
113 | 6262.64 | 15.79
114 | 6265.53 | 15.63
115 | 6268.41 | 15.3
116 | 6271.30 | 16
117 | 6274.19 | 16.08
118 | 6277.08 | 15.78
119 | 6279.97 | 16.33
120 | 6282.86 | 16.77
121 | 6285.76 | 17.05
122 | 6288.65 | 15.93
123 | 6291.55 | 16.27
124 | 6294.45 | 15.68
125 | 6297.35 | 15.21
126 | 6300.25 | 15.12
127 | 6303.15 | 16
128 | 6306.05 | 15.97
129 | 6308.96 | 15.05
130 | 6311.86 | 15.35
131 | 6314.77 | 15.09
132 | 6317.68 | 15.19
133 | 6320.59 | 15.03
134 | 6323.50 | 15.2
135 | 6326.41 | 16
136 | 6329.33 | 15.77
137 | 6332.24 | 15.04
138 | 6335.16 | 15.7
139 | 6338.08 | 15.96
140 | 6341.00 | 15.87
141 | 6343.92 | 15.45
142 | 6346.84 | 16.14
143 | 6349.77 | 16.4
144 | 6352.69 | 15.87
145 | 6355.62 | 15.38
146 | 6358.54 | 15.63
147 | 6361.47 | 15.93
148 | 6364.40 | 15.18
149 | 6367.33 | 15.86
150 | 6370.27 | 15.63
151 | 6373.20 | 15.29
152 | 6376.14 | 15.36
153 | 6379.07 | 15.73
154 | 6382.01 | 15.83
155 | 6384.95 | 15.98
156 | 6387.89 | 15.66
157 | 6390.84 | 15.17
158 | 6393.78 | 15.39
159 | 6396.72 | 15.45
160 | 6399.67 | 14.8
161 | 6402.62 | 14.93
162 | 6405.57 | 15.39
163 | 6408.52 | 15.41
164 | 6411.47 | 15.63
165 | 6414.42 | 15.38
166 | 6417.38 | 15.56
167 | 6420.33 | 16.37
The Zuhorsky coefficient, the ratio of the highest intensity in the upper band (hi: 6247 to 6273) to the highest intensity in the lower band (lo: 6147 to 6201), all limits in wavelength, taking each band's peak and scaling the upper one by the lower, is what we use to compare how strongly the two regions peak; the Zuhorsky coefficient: 0.93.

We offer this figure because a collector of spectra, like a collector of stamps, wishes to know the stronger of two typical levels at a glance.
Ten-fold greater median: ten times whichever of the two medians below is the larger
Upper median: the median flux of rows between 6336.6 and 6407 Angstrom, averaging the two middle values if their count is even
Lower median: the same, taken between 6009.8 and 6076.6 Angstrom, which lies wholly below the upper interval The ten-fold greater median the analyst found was 167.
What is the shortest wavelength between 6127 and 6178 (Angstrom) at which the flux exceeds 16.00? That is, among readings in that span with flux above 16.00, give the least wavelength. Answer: 6128.55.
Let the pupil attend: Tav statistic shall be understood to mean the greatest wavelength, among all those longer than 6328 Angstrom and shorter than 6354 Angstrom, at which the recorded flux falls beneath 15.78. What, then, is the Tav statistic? 6343.92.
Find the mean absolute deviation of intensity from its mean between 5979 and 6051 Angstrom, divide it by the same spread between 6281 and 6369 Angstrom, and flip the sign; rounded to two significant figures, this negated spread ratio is -1.1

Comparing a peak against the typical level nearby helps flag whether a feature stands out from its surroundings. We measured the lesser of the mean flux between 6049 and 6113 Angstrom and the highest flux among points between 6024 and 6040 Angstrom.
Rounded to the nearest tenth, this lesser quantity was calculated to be 16.6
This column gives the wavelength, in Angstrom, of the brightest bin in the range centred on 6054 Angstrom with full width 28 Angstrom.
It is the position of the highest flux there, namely 6063.98 Angstrom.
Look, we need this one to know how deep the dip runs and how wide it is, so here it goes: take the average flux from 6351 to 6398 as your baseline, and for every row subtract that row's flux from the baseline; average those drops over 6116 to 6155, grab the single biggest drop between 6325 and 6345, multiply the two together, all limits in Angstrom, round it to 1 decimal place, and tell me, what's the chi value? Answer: -0.5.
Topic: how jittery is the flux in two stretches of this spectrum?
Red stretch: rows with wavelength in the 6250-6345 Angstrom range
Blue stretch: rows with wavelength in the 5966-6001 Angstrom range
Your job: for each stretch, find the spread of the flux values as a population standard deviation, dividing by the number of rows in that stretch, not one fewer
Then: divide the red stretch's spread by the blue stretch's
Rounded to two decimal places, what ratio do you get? 0.94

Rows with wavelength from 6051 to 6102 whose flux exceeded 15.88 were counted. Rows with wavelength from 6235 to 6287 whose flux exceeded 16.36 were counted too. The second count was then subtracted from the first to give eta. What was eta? 16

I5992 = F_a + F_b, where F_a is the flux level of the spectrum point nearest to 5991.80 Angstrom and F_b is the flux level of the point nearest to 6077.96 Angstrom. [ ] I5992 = 33.3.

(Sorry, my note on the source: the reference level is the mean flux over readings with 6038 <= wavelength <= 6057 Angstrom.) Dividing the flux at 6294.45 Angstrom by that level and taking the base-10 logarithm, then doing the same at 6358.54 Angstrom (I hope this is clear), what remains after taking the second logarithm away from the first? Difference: 0.001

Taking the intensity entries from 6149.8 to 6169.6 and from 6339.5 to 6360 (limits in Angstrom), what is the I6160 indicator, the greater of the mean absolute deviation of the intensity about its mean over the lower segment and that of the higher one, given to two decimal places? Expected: 0.50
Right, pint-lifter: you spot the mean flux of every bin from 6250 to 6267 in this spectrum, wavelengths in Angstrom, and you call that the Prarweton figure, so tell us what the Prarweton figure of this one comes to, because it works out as 15.52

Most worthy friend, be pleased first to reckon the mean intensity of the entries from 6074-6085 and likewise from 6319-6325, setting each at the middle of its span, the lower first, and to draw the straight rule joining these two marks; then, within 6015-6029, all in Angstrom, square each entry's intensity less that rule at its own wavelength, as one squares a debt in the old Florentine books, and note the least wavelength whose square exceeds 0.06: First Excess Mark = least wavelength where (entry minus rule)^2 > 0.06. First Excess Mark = 6016.69 Angstrom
